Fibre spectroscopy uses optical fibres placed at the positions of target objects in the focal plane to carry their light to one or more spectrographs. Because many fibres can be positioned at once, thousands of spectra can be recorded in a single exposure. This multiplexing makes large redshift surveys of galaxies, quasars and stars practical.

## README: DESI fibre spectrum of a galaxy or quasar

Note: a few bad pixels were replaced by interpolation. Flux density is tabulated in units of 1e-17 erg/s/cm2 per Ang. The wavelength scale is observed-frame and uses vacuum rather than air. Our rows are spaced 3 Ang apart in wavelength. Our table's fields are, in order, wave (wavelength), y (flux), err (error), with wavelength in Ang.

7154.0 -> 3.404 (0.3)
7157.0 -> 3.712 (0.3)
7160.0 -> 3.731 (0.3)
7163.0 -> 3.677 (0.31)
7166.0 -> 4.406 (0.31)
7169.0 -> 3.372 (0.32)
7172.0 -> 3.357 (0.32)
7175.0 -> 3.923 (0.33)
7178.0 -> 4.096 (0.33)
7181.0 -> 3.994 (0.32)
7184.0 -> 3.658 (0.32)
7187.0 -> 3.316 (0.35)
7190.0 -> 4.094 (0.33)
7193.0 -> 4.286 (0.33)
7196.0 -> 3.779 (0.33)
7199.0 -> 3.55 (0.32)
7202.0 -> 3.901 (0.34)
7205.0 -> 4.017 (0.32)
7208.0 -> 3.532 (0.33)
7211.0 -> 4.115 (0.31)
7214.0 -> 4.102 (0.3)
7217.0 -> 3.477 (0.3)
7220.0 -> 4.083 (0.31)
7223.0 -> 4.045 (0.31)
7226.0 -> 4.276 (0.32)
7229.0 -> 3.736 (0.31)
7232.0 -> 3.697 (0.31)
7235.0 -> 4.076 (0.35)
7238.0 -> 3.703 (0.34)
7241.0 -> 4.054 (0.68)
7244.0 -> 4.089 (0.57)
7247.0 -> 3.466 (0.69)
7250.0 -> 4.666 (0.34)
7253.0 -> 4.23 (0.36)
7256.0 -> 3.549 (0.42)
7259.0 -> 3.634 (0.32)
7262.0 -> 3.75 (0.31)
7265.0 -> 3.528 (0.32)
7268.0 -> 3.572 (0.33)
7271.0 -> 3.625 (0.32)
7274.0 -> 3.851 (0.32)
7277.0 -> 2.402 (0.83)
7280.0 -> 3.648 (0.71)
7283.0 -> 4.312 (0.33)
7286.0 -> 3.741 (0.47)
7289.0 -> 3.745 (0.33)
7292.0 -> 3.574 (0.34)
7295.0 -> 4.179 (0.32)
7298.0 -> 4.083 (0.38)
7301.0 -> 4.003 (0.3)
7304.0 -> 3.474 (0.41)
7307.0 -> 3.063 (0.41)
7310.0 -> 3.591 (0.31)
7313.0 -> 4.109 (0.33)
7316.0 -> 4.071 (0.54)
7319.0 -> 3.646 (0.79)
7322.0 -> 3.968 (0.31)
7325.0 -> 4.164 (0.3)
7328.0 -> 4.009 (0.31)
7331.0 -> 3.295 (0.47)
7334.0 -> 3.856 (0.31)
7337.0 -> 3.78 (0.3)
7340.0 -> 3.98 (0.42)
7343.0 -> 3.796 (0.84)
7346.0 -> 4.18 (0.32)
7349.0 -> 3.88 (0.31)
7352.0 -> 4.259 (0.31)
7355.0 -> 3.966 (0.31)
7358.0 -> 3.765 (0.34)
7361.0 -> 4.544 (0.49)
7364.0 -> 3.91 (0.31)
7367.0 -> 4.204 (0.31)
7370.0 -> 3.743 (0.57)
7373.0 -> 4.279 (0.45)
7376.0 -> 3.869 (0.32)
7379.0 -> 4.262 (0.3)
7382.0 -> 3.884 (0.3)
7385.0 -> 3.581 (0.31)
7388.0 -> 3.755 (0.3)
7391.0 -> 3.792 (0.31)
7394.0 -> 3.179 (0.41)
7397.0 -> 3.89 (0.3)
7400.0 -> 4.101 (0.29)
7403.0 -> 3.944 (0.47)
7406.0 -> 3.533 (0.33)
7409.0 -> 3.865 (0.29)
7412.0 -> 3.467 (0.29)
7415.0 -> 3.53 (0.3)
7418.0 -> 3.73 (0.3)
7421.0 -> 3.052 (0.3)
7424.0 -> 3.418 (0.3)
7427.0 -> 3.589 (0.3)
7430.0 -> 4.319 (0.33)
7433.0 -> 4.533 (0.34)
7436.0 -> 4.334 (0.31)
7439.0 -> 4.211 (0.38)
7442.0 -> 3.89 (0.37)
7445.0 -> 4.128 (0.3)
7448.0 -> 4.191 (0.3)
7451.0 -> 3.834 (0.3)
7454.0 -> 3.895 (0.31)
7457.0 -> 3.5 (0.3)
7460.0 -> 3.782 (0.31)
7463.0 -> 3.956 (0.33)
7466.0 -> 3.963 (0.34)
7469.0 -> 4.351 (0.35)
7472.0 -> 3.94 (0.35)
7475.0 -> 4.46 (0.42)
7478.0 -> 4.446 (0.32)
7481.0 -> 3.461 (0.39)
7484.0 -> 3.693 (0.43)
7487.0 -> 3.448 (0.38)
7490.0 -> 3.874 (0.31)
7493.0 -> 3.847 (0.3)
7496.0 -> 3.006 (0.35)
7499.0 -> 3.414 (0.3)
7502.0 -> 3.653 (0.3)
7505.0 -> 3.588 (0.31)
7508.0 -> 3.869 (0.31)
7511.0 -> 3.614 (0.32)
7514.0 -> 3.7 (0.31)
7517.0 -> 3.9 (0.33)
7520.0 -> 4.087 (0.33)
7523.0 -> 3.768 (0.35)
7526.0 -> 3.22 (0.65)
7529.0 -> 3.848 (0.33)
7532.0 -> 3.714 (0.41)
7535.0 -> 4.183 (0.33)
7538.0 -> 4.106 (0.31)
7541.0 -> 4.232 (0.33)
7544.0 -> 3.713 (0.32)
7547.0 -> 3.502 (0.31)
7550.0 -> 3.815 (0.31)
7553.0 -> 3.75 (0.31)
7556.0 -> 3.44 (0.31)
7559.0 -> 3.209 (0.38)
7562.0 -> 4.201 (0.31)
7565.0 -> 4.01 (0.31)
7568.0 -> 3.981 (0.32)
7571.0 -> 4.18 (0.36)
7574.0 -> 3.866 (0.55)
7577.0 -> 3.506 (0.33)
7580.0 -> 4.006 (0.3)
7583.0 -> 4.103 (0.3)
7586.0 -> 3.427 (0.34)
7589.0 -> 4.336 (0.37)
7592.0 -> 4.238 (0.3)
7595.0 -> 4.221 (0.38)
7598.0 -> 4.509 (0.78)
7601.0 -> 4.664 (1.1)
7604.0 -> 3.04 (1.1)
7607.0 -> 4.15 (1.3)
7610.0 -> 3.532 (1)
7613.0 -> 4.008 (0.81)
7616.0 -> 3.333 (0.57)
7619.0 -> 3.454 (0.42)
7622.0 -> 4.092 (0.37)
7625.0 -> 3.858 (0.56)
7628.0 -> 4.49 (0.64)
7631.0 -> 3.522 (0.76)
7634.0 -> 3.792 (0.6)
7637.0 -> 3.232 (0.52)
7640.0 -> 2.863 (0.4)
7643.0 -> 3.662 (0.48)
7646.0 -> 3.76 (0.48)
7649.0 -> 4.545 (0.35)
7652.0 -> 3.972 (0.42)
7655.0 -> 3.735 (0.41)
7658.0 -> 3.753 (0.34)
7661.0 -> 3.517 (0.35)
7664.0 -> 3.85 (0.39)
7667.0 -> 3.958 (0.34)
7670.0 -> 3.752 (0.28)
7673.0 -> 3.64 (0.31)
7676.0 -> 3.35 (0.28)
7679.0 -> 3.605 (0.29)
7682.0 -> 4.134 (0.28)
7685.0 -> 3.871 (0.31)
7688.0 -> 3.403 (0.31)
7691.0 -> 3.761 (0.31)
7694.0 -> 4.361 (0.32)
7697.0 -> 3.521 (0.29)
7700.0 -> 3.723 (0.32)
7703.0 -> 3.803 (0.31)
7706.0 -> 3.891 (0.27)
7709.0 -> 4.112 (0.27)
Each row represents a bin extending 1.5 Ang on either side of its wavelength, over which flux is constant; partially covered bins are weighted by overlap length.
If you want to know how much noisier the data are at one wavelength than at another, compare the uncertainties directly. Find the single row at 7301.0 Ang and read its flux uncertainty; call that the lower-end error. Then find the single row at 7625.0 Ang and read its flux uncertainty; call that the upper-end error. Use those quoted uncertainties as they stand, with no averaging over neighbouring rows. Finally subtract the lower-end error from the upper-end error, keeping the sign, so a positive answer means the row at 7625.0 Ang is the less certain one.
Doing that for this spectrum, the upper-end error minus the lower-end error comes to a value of 0.26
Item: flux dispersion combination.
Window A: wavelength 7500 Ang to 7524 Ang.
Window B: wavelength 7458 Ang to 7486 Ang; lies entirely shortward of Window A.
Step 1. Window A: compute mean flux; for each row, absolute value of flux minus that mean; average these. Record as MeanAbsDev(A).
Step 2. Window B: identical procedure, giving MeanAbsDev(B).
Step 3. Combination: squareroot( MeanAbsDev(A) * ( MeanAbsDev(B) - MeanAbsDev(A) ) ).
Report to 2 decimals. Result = 0.14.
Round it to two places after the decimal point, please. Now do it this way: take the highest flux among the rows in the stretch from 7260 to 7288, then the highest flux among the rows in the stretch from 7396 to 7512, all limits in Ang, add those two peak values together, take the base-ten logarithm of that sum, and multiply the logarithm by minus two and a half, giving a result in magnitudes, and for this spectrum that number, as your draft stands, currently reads -2.37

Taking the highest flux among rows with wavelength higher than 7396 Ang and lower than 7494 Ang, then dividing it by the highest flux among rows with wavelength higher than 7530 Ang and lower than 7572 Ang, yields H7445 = 1.07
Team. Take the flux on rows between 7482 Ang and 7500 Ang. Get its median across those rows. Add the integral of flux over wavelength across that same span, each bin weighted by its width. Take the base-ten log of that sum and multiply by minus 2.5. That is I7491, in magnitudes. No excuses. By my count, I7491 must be -4.572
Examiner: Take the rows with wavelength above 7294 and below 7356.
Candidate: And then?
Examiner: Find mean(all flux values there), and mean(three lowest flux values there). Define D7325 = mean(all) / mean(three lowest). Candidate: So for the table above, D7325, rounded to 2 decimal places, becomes 1.18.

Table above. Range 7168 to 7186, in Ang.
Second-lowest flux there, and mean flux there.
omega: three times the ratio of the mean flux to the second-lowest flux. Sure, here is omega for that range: 3.32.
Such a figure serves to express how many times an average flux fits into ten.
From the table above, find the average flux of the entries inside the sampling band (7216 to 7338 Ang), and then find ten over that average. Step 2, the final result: 2.63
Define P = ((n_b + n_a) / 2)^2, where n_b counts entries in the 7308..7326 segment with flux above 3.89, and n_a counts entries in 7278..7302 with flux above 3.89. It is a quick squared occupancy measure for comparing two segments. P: 16.0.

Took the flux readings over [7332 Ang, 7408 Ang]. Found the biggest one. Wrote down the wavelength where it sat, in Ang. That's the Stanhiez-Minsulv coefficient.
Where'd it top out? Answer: 7361.0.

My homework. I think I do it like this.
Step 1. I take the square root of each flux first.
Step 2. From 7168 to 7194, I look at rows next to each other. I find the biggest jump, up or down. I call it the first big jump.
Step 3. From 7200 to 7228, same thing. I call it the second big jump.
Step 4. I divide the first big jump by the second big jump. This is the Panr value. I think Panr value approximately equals 1.3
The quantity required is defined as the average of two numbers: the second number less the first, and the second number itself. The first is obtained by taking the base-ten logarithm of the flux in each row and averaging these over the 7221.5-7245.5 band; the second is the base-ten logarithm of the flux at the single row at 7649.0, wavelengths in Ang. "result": 0.359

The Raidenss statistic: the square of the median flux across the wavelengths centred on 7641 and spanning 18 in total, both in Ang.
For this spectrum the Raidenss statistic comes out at 13.8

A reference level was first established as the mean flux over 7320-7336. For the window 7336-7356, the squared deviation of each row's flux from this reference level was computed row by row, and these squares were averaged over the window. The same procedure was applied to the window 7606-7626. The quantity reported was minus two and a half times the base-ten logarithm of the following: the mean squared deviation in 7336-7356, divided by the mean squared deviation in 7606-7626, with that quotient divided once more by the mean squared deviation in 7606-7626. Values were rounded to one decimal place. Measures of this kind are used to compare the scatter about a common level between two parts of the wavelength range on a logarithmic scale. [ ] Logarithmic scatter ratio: -1.6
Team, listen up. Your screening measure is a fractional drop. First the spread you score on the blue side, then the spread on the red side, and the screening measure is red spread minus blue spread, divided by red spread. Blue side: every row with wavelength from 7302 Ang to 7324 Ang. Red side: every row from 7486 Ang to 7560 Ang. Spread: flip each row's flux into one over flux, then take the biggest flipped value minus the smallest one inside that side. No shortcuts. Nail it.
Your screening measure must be 0.1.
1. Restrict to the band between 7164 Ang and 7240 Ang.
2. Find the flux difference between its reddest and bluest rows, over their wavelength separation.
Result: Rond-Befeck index -0.010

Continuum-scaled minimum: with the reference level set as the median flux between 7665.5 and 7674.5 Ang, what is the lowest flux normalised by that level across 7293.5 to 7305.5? 0.93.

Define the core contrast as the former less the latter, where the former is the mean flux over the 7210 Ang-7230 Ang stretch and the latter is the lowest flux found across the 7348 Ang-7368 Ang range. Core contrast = 0.21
